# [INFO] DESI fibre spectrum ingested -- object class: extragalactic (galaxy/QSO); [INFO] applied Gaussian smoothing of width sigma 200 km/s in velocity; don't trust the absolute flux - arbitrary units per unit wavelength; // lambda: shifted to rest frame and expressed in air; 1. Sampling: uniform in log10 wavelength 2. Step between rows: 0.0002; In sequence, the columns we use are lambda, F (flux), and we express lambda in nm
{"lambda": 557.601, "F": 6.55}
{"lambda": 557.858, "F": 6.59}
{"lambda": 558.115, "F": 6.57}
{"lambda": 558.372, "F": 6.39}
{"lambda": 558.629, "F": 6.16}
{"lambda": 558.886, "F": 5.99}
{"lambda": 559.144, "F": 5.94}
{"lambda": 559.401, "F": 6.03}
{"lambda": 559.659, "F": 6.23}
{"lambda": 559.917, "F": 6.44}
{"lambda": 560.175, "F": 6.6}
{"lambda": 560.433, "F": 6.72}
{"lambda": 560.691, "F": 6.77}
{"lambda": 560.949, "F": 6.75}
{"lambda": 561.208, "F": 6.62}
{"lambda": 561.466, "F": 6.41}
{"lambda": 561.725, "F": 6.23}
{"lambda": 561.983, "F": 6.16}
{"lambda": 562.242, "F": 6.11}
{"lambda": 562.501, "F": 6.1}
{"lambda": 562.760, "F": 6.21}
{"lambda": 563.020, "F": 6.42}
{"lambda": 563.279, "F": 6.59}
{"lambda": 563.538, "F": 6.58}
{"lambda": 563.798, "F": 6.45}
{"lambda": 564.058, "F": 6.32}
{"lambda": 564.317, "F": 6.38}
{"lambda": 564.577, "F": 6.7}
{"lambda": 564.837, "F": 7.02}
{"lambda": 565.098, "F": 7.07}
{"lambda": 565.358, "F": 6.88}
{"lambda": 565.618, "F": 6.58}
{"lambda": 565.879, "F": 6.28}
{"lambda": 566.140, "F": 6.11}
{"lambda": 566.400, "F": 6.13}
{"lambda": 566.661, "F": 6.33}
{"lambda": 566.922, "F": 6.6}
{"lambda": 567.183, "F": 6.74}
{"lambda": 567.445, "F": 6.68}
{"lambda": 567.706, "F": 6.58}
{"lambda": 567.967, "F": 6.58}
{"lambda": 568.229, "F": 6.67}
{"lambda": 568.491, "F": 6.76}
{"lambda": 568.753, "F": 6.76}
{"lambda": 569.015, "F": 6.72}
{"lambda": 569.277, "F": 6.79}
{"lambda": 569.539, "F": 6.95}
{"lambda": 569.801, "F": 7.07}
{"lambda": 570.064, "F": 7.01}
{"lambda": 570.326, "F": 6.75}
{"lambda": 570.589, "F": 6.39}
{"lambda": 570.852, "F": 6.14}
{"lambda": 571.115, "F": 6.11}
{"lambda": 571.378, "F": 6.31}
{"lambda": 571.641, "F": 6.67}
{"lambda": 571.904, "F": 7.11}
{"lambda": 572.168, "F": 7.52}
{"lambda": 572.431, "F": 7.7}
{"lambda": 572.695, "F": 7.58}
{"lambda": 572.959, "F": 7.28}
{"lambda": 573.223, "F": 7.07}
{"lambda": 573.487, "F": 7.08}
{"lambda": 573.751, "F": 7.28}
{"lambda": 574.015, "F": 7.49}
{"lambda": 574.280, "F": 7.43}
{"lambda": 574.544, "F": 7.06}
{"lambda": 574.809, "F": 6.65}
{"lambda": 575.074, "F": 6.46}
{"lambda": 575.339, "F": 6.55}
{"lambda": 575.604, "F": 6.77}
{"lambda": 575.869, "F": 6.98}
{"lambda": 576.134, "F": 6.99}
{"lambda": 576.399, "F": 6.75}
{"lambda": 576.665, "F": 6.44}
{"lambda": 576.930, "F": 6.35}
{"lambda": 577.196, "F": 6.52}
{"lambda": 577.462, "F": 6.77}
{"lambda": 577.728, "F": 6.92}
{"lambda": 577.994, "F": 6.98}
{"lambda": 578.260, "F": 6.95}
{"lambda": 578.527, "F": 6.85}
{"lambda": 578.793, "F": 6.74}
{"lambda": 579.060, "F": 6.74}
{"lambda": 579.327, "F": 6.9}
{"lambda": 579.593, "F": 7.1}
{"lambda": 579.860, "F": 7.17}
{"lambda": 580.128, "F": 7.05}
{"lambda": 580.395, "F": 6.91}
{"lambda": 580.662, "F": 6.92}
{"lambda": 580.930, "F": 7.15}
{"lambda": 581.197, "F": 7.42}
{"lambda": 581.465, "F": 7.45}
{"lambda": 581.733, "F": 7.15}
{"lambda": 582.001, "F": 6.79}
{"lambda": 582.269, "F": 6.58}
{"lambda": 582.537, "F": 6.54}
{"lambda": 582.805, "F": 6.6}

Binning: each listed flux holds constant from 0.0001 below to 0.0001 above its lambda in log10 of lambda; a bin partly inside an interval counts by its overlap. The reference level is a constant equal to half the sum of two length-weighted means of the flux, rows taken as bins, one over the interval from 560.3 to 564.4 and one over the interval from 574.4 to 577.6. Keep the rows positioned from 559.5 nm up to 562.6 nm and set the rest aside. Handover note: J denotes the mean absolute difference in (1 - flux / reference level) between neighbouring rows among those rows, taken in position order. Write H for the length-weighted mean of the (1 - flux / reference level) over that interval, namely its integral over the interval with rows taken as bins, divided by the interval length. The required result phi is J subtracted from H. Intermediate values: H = 0.020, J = 0.017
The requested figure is 0.00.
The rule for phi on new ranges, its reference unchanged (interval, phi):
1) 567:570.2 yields -0.04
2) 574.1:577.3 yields -0.06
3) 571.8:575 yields -0.14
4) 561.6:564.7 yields 0.01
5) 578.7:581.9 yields -0.10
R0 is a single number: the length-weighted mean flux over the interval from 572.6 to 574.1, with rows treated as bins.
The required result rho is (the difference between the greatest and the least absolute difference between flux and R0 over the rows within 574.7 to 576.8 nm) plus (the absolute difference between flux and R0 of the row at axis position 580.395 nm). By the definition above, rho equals 0.92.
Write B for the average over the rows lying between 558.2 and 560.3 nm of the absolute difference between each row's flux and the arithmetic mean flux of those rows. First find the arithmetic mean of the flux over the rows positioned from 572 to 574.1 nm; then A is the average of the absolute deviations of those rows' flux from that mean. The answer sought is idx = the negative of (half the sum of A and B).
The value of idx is -0.195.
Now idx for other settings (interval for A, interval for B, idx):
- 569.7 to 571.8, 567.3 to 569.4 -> -0.192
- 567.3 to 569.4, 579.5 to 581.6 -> -0.108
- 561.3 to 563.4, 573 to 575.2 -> -0.201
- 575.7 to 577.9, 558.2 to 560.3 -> -0.201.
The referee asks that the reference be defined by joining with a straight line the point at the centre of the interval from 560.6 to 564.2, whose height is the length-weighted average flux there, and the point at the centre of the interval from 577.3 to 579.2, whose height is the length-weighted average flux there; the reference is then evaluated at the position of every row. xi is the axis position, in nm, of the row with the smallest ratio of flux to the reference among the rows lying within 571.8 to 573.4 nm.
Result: 573.223 nm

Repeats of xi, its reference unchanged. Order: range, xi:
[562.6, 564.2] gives 562.760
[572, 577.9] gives 576.930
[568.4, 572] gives 571.115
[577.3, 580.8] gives 579.060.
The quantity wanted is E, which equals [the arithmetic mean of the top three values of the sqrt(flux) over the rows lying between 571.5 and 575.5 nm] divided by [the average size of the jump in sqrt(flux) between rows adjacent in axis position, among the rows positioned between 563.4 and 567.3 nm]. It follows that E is 76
